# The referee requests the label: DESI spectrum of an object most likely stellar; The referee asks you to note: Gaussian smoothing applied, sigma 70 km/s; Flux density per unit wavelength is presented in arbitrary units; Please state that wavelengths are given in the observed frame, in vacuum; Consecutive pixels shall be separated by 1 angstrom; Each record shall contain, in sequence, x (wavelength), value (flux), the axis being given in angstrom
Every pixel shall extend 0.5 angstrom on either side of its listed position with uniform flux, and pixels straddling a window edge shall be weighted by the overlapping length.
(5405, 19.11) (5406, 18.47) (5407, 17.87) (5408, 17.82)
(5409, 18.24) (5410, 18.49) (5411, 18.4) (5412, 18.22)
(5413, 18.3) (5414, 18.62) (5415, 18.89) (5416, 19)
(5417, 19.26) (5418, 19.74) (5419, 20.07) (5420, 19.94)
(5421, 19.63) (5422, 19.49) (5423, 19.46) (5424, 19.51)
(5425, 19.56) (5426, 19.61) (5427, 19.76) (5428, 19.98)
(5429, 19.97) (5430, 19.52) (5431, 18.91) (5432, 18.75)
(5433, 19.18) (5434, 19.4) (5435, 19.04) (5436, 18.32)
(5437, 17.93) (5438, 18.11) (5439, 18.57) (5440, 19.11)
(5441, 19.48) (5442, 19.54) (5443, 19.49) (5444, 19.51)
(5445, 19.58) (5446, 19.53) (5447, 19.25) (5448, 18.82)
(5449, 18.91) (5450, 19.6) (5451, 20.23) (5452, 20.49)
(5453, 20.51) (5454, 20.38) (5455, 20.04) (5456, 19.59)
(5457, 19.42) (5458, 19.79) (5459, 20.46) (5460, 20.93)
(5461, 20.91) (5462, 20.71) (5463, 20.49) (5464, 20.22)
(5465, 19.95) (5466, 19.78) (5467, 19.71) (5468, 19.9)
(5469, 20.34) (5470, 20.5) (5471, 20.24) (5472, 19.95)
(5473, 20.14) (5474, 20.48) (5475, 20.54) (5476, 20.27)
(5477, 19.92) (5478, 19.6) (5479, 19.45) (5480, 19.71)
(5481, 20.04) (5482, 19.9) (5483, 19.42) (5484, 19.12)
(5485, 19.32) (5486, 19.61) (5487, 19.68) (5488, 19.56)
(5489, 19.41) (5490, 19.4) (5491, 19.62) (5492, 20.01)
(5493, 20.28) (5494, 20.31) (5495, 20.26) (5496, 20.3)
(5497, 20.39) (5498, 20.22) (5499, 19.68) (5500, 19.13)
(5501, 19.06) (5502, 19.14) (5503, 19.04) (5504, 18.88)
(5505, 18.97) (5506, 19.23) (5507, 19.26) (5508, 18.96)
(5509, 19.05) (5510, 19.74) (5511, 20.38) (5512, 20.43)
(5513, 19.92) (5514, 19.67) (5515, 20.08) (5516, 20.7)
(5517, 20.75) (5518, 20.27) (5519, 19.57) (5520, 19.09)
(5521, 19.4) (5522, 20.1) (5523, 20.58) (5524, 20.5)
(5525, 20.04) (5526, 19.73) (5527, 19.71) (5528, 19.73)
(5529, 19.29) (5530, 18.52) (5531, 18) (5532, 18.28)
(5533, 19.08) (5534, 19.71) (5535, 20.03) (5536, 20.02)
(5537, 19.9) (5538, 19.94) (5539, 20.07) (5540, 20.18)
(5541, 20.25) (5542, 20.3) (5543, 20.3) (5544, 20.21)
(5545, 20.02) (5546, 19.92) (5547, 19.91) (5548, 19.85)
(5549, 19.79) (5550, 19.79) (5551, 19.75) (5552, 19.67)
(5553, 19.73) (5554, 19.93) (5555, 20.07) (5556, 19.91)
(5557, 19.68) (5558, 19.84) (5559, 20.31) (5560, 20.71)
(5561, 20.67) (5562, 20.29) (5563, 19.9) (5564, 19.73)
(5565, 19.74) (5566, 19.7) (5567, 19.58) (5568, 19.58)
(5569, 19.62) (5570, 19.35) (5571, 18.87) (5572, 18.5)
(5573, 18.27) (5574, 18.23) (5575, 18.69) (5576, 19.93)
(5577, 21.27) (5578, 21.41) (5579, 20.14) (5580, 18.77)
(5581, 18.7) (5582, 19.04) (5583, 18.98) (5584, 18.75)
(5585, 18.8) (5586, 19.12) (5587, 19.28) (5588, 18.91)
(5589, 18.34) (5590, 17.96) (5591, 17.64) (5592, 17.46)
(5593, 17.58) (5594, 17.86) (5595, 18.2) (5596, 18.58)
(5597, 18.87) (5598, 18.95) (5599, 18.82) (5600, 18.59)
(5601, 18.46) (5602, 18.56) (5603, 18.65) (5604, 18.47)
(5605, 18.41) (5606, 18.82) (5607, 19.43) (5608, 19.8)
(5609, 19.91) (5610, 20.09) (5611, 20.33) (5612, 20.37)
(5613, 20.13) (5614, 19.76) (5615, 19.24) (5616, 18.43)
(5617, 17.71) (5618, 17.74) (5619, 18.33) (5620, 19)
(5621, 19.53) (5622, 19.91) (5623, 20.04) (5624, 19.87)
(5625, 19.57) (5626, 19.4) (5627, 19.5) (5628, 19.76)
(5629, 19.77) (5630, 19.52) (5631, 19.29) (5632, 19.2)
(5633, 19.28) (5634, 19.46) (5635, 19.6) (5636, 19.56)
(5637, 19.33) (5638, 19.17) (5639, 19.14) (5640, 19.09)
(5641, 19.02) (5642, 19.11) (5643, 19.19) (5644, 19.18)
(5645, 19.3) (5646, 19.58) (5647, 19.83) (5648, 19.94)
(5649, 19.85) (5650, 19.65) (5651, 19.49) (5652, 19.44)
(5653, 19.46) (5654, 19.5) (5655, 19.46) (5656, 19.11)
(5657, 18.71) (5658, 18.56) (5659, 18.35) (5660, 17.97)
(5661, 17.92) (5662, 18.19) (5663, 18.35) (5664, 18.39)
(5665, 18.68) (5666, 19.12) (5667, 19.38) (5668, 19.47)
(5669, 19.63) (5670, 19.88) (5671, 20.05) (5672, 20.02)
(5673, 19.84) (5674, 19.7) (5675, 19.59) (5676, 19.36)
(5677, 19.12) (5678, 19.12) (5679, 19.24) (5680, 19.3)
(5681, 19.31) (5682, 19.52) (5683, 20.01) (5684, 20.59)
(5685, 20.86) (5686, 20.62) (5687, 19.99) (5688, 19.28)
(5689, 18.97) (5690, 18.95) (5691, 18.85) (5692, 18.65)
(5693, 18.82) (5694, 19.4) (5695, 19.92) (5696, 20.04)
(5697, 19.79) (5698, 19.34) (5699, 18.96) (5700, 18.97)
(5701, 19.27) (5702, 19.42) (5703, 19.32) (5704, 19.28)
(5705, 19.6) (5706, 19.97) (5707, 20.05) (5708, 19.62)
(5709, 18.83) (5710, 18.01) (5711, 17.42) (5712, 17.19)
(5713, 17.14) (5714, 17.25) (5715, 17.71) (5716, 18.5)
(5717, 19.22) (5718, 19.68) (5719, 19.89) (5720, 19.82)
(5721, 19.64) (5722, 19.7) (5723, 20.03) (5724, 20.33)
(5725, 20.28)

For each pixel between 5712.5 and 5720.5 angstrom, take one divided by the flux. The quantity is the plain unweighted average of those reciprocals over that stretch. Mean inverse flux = 0.0538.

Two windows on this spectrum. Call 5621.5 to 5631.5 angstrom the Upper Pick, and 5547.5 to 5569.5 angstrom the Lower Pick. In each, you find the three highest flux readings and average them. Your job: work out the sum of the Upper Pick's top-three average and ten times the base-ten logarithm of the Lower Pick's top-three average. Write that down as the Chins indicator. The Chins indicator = 33.07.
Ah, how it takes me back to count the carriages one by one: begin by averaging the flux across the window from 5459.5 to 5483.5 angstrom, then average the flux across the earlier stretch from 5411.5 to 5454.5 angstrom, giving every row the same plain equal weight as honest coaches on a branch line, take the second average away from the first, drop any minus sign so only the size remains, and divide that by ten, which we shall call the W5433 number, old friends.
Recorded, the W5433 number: 0.080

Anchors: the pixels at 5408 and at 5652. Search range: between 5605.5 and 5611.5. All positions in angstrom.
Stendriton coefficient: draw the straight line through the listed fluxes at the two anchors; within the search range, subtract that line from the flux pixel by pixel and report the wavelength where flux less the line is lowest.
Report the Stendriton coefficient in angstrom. 5606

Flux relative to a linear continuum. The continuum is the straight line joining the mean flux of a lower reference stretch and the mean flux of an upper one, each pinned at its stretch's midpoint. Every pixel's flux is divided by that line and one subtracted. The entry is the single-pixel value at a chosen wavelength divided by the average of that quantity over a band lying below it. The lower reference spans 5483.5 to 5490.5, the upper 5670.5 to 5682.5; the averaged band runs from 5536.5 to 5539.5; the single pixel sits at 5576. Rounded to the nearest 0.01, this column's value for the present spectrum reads 0.89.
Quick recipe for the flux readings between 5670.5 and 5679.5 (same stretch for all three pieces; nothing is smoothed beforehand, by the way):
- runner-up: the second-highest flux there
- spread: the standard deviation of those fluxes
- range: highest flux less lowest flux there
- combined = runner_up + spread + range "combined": 21.3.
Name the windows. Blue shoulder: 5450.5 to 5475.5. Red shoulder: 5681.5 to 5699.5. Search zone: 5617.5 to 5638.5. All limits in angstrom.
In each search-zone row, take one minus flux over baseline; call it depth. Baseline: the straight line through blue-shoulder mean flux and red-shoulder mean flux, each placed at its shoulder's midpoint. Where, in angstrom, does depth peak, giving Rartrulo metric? 5618 angstrom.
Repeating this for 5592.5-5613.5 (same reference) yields 5593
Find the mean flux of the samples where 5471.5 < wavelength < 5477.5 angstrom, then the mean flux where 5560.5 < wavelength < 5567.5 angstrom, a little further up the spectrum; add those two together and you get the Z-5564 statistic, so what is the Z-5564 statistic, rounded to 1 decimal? 40.2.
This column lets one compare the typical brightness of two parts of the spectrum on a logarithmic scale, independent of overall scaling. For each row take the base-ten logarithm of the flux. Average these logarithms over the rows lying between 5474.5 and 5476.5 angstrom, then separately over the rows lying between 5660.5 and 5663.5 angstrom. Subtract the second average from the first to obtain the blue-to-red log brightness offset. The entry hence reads 0.051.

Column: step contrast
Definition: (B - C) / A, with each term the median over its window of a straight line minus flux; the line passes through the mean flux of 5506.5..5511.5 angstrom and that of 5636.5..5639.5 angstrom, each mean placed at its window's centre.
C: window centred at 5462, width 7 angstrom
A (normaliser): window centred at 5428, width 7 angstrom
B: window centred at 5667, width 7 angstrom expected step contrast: 18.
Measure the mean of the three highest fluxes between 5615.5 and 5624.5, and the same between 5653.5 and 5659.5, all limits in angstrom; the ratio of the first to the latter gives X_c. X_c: 1.03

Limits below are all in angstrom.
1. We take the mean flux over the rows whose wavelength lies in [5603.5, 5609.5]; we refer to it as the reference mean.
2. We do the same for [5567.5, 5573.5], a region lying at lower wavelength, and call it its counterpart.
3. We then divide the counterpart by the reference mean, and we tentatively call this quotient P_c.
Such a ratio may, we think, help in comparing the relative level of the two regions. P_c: 0.99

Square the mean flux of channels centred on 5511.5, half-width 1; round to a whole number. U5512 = 416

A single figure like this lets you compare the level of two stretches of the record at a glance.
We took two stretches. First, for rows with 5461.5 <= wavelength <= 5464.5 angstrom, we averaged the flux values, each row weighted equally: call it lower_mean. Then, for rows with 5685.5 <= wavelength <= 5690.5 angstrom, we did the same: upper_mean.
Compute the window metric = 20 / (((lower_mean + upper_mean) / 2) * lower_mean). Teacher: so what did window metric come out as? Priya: 0.0488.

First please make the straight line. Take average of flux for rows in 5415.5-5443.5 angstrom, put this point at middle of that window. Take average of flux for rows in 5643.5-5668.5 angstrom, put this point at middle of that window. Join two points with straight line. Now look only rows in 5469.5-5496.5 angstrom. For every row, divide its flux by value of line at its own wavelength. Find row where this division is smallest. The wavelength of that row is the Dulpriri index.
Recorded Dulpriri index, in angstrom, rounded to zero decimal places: 5484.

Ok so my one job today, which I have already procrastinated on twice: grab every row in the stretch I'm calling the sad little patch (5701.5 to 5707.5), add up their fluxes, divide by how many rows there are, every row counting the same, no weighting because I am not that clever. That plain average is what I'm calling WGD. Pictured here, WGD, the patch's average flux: 19.6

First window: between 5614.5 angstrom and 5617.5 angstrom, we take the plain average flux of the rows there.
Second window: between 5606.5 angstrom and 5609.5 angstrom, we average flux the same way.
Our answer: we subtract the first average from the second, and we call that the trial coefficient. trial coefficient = 1.3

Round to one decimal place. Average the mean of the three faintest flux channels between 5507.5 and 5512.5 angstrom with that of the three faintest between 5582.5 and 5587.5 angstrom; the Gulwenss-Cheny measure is 19.0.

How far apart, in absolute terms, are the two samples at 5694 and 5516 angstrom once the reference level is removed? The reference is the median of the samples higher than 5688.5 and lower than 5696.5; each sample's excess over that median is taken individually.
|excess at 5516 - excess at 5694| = 1.30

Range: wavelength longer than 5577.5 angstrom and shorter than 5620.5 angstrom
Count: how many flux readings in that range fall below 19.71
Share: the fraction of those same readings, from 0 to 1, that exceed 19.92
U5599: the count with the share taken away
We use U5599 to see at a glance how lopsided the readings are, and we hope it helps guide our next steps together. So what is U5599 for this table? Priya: 34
